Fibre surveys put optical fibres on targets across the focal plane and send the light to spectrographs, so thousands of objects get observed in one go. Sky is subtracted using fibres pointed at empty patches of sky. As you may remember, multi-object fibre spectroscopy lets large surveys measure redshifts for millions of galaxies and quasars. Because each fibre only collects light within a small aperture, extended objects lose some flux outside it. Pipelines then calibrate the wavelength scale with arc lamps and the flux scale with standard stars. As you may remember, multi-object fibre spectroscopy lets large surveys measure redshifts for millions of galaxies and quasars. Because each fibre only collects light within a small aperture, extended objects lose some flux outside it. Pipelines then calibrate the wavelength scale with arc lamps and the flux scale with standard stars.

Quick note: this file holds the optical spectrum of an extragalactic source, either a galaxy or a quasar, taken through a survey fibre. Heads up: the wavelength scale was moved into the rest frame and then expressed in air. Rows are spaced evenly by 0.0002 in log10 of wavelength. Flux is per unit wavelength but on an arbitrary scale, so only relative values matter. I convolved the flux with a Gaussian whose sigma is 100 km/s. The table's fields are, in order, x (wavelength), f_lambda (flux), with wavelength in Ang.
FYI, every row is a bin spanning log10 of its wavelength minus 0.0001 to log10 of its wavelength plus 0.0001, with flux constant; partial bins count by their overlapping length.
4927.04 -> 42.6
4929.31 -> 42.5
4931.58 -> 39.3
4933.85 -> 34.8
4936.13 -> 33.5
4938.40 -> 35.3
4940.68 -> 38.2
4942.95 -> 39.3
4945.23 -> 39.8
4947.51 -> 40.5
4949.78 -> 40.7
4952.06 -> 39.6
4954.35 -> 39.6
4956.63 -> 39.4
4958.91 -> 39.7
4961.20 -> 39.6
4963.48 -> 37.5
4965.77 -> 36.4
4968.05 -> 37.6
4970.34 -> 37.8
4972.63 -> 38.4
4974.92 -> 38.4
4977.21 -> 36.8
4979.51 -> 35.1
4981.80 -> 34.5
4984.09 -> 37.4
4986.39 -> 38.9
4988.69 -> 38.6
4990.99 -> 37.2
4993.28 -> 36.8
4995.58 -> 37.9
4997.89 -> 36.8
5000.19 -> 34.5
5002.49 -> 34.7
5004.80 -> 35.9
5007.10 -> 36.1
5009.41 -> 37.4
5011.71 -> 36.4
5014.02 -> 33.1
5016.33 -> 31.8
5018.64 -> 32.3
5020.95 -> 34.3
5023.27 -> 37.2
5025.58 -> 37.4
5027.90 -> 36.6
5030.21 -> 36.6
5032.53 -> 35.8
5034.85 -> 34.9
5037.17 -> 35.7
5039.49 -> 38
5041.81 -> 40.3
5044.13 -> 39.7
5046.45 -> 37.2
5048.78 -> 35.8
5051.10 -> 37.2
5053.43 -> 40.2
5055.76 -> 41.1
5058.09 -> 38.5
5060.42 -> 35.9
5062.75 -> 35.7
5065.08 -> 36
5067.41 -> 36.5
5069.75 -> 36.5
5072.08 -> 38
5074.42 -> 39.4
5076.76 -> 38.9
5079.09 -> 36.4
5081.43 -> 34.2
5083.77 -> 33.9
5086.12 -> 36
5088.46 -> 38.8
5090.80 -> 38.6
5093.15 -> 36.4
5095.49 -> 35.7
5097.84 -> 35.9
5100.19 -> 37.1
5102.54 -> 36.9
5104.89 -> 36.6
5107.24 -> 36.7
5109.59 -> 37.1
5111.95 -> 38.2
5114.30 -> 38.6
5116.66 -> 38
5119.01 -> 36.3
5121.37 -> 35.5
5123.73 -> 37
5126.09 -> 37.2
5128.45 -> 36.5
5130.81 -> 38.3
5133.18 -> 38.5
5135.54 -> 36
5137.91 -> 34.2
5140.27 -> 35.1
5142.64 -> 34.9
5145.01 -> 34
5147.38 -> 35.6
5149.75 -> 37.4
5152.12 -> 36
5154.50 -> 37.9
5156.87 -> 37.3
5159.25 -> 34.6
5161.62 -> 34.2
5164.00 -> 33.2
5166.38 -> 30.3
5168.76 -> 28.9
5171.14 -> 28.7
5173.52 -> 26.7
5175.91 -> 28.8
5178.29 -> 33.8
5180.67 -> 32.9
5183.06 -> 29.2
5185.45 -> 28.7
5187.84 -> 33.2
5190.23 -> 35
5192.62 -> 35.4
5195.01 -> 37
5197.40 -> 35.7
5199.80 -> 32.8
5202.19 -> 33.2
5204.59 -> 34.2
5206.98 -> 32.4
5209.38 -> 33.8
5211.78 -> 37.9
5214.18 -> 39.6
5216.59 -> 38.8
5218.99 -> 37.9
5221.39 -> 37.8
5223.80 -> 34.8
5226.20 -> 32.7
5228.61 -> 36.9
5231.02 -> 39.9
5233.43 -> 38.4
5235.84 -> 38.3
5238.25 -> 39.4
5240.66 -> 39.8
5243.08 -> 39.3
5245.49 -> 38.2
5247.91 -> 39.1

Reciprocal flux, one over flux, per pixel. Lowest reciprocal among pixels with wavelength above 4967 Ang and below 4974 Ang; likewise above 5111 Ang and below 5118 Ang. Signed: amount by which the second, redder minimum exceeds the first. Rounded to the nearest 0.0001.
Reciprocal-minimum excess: -0.0001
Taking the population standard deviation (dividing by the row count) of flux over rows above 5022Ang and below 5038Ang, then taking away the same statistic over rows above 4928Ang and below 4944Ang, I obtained -2.1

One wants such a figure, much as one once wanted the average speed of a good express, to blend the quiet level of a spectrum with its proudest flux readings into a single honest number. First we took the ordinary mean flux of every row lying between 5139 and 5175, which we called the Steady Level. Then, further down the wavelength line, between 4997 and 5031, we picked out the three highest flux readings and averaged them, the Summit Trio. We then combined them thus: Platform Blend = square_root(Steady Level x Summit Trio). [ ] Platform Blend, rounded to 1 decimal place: 35.4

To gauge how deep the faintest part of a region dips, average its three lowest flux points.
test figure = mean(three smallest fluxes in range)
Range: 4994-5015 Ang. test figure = 34.1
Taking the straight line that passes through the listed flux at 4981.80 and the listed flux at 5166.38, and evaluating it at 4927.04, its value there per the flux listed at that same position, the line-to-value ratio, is 0.839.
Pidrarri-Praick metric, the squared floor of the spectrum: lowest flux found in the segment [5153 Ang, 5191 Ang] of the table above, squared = 713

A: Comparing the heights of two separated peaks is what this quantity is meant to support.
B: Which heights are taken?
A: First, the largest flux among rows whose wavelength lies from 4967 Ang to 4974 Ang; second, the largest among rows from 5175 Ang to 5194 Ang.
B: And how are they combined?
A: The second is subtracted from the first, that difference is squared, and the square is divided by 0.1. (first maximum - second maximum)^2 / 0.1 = 90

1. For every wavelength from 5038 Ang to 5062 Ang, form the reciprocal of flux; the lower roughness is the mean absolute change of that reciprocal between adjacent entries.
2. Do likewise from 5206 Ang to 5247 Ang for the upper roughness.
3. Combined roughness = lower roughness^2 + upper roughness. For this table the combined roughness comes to 0.0012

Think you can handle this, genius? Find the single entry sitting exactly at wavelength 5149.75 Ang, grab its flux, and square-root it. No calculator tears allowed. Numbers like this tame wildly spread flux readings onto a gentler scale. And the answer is 6.12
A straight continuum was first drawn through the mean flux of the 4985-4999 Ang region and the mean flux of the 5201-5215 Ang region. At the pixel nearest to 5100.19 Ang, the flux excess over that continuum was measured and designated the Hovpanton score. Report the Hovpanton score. 0.7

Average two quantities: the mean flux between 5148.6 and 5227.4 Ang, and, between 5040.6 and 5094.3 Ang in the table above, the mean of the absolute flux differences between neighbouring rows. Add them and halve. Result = 17.7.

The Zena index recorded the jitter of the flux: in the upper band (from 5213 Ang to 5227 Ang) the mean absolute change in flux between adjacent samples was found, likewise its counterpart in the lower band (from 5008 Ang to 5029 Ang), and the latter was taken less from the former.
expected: -0.1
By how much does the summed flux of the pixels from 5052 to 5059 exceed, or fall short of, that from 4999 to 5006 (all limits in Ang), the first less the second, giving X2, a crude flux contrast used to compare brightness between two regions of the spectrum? 14.7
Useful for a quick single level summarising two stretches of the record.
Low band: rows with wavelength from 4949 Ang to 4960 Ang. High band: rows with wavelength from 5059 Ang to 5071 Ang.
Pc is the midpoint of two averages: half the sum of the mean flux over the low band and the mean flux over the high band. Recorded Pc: 38.0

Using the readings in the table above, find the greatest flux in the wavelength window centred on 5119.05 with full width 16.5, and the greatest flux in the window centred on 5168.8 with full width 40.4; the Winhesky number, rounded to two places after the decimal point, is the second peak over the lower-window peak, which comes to 0.98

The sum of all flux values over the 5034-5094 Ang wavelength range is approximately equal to 970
